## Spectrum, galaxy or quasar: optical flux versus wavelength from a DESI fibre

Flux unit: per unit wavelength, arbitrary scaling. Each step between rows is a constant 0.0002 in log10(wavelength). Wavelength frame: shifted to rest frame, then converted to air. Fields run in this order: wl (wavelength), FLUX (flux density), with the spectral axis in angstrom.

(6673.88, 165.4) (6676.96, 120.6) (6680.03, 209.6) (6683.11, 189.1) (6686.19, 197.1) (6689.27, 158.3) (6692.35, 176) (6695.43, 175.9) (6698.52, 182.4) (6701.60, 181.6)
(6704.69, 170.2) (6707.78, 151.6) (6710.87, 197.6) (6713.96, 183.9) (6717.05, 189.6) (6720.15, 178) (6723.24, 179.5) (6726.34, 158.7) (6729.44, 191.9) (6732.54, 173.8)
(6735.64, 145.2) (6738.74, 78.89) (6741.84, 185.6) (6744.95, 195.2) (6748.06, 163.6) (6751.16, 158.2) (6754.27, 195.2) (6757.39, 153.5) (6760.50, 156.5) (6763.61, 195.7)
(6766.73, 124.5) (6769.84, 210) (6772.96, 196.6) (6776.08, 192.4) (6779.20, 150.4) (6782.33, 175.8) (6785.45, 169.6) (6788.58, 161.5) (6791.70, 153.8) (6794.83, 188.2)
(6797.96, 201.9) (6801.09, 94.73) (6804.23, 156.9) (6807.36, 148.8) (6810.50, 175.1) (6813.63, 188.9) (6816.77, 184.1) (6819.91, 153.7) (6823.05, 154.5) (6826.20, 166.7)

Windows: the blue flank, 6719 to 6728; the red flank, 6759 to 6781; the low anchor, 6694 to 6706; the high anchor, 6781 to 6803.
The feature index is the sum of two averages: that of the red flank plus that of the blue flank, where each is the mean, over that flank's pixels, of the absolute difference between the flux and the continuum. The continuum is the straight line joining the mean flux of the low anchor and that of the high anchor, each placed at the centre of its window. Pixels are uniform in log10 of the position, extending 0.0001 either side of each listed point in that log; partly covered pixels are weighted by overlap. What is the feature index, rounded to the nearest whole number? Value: 36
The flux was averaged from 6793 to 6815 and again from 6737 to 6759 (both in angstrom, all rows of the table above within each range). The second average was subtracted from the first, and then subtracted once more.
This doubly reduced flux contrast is -158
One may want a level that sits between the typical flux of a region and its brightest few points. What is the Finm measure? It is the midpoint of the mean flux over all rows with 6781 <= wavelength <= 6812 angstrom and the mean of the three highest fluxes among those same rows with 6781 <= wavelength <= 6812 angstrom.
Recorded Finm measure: 176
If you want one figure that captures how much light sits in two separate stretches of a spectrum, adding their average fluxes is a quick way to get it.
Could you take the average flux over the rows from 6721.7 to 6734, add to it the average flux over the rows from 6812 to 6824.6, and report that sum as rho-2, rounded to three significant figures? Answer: 346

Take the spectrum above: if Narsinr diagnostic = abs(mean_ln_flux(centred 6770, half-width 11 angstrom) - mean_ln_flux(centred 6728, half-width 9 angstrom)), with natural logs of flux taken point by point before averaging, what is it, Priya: 0.01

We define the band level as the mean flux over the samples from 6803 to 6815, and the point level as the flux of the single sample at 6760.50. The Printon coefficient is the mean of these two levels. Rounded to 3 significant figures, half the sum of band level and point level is 162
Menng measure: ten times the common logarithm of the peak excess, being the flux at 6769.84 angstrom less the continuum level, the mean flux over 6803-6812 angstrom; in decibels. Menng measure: 17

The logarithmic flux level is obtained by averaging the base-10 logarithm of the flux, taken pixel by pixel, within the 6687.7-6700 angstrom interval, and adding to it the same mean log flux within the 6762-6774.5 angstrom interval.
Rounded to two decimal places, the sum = 4.49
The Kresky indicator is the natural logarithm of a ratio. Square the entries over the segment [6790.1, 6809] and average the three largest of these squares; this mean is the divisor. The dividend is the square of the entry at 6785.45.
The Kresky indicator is -0.16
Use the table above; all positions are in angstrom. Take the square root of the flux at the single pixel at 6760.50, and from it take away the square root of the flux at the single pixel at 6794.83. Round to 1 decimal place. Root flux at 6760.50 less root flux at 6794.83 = -1.2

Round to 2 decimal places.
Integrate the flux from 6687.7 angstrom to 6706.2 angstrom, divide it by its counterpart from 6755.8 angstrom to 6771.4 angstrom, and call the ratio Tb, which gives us 1.23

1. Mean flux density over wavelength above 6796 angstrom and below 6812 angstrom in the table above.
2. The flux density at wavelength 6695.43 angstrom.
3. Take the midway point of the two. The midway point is 166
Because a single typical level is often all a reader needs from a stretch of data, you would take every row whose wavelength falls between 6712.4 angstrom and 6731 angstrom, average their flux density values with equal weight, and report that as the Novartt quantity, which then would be 180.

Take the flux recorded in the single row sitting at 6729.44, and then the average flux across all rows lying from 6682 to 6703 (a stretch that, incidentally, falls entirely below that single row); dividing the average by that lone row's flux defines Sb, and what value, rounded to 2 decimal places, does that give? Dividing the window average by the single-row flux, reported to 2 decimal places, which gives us 0.94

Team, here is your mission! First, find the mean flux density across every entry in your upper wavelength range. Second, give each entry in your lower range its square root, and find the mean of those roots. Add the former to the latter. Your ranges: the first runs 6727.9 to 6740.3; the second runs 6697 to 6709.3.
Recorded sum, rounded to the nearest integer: 161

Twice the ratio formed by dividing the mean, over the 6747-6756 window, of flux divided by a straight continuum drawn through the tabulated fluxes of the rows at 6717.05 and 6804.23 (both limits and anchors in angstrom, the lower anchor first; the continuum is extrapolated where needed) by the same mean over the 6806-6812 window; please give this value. 1.87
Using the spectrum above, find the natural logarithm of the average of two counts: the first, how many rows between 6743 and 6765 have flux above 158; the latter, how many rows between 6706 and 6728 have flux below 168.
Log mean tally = 1.3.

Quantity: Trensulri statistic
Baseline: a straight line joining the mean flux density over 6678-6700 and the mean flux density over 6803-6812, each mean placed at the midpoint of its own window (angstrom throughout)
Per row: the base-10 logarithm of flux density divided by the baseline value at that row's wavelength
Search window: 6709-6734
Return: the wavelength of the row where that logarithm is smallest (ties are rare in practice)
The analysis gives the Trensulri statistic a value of 6726.34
